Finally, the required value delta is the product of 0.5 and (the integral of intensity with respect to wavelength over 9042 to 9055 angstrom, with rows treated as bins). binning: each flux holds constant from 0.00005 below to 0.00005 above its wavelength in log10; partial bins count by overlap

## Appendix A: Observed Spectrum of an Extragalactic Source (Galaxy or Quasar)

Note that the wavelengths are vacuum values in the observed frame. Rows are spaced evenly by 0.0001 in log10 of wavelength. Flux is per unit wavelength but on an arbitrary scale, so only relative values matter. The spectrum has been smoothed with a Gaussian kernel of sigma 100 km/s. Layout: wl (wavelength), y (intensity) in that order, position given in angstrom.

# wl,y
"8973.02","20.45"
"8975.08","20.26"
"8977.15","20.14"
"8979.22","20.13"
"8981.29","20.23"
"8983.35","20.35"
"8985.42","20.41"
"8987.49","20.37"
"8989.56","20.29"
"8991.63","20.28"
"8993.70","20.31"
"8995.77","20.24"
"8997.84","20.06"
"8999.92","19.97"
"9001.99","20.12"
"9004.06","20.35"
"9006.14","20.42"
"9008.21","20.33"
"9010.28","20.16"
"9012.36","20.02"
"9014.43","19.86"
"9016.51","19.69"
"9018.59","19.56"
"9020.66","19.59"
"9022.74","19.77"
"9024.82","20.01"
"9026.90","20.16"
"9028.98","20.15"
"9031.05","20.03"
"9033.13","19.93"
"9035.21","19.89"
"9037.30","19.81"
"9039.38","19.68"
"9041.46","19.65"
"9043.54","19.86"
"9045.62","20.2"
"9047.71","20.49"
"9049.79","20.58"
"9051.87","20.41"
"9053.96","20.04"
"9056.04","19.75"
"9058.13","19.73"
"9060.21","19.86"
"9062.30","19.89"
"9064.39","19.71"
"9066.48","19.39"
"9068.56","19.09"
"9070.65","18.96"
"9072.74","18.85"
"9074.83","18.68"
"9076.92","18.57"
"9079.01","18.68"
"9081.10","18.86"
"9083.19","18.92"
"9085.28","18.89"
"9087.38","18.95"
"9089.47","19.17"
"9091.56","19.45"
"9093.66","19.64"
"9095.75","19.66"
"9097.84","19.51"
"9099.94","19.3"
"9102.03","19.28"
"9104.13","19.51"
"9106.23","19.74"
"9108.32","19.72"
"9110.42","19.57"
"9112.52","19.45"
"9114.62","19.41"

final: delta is 132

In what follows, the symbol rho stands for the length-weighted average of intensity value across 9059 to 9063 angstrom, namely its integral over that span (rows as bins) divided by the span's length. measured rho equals 19.9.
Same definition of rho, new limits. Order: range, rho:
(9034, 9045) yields 19.8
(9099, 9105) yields 19.4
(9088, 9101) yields 19.5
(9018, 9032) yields 19.9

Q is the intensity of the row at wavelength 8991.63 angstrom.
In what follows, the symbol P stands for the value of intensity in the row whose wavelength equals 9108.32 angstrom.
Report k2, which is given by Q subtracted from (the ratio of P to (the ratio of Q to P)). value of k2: -1.1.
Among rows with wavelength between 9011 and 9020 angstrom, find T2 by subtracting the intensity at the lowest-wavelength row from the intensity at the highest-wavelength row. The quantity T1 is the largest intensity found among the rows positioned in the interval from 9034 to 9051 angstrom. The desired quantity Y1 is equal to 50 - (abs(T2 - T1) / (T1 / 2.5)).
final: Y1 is 47.4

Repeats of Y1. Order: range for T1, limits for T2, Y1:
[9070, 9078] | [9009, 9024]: 47.4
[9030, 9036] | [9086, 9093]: 47.6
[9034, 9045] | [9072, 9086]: 47.5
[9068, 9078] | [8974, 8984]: 47.5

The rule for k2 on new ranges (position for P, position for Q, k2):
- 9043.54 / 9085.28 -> 2.0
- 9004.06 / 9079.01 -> 3.5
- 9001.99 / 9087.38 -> 2.4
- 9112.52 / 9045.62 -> -1.5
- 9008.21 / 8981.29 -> 0.2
